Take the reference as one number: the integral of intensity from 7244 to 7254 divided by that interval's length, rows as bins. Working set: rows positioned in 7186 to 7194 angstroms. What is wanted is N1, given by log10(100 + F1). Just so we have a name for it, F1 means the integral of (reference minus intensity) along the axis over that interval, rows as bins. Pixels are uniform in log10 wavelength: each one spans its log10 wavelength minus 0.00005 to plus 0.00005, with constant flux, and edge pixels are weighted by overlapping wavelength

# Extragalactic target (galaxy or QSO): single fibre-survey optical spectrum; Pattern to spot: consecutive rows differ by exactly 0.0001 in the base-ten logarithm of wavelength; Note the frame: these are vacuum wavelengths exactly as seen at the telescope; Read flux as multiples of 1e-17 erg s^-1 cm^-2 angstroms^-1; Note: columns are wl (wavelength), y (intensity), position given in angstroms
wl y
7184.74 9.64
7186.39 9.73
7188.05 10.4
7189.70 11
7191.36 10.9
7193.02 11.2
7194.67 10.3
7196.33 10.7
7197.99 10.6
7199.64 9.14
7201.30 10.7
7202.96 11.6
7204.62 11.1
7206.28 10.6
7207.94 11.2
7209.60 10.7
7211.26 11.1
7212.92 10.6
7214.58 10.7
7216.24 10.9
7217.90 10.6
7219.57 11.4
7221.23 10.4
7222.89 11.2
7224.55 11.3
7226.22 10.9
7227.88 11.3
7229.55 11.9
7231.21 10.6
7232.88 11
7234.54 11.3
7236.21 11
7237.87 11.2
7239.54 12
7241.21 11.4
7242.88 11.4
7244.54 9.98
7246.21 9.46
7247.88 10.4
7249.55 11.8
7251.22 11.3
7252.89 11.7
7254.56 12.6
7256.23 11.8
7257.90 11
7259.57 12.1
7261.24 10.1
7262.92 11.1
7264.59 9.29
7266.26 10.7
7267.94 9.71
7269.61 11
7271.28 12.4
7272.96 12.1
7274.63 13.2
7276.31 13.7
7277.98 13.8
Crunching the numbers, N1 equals 2.01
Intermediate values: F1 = 1.2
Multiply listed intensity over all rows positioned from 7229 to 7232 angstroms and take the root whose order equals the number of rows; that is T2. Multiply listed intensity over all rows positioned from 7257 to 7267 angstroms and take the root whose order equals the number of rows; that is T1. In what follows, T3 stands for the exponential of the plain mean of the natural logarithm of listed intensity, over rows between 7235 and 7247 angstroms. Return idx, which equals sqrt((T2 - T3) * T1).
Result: 1.9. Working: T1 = 10.68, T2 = 11.2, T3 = 10.9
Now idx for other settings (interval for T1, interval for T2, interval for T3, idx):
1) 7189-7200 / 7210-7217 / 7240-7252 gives 0.6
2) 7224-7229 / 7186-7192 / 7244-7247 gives 2.9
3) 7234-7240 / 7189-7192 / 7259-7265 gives 2.0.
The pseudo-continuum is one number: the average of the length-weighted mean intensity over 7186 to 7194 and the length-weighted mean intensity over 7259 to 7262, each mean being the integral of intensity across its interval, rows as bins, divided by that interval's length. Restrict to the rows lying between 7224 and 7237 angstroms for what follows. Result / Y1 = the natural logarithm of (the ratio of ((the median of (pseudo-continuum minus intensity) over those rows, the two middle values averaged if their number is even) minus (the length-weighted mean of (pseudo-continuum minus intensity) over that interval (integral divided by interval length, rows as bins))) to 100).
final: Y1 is -9.2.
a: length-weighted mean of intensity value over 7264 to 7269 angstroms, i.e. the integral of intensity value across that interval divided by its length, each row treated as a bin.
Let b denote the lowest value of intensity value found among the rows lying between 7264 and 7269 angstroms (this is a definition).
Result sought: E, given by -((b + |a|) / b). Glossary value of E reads -2.07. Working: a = 10.0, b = 9.29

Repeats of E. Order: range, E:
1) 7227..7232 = -2.06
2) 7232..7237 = -2.01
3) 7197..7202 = -2.11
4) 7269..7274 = -2.09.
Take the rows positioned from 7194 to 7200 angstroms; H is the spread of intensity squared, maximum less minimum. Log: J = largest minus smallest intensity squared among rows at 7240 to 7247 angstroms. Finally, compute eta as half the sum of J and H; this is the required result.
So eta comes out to 36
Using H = 31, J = 40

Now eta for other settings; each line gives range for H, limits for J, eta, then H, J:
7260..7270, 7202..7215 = 30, 37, 22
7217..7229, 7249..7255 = 26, 22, 31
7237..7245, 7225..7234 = 37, 44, 29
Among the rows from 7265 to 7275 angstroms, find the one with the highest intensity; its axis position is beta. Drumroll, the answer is 7274.63 angstroms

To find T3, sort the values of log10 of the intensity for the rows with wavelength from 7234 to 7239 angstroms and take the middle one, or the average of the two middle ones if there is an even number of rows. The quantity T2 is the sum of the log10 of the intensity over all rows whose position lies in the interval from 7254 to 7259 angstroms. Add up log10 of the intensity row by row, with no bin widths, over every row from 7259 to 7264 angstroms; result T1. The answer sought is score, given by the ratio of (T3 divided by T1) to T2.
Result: 0.104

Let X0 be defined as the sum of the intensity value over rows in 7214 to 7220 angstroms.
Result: 43.6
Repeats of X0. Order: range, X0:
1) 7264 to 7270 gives 40.7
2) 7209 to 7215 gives 43.1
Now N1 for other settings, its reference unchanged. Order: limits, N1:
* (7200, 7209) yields 2.00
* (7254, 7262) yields 1.98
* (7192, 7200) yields 2.01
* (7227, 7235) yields 1.99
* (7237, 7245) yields 1.99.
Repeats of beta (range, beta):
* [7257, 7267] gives 7259.57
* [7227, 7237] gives 7229.55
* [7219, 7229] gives 7219.57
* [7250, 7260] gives 7254.56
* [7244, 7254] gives 7249.55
